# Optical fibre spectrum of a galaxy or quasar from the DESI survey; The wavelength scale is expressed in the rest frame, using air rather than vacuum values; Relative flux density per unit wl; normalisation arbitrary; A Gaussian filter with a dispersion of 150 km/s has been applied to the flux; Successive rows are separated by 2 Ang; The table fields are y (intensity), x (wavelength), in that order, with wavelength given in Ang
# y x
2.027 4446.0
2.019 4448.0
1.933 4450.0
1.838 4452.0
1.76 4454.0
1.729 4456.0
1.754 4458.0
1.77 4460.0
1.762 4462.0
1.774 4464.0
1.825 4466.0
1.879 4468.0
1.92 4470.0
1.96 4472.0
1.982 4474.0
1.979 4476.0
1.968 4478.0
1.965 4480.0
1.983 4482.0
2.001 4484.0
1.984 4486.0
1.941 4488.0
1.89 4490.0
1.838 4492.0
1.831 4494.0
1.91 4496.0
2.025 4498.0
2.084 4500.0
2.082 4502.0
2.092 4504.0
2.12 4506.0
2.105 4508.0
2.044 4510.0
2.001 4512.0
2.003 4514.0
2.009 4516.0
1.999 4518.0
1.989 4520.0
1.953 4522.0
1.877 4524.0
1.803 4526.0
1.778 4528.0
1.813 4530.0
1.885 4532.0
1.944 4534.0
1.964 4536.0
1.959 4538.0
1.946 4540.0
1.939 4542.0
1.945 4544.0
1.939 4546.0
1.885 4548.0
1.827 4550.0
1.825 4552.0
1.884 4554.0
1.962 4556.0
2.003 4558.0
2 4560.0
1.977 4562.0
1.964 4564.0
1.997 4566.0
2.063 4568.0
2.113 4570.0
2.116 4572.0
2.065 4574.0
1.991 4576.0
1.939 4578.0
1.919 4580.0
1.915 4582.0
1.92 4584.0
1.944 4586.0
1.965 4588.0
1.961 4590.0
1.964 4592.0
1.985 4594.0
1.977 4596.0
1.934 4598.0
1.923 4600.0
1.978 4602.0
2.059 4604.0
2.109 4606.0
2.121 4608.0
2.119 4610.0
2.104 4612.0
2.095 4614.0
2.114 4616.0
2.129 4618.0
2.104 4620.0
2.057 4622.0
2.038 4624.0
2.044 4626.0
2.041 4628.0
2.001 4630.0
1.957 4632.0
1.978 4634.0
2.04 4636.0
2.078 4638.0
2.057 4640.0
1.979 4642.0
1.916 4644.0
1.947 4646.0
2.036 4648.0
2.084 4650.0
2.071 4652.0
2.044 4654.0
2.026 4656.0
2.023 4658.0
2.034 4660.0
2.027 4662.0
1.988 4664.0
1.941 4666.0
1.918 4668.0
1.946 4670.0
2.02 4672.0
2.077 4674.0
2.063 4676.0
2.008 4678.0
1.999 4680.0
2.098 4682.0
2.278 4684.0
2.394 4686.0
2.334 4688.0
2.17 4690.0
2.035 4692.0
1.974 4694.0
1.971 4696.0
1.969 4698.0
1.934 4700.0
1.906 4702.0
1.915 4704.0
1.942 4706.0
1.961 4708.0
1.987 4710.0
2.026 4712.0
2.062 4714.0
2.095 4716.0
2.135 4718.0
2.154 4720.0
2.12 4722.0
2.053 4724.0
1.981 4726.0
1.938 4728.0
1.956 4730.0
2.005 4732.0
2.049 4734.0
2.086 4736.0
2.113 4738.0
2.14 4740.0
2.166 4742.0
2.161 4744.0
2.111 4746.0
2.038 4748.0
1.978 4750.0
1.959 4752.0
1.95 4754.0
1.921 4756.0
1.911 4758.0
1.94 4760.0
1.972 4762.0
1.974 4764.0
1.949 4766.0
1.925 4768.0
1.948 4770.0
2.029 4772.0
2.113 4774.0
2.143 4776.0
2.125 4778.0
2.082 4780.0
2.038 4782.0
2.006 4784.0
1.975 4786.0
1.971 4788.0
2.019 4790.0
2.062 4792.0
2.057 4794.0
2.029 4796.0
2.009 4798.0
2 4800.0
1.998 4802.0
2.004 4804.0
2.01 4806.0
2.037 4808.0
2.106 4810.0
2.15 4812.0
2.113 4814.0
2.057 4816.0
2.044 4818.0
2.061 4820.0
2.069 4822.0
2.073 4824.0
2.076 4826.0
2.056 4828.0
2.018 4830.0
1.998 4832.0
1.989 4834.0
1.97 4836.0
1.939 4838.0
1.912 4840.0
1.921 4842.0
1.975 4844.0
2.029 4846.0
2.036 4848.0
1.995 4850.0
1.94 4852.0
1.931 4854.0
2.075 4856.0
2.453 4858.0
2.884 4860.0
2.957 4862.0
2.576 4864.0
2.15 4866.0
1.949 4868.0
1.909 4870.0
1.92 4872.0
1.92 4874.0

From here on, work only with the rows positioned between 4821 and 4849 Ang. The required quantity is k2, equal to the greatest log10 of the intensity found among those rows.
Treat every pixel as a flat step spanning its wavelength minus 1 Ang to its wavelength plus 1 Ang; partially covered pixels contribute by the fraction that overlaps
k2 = 0.317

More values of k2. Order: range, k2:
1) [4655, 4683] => 0.322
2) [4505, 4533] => 0.326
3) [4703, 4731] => 0.333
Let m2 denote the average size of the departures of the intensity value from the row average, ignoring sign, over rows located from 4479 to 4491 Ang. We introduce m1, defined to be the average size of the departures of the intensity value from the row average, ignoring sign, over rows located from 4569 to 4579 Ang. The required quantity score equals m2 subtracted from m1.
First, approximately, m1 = 0.06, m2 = 0.030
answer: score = 0.03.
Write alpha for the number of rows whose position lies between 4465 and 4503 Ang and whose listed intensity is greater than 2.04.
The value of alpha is 2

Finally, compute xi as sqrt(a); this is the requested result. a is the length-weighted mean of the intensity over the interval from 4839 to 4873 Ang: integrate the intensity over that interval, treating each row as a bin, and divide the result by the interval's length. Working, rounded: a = 2.15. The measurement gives 1.47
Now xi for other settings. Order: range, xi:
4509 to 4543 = 1.39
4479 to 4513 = 1.41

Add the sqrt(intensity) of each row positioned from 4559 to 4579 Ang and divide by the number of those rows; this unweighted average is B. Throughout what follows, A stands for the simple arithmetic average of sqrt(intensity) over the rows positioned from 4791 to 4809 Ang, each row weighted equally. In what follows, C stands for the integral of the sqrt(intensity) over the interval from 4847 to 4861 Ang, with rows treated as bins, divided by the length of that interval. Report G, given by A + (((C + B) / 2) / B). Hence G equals 2.441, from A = 1.42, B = 1.42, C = 1.475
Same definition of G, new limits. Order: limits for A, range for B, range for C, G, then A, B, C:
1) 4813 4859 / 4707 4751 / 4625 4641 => 2.421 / 1.42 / 1.43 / 1.423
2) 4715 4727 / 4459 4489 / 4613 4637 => 2.463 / 1.45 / 1.38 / 1.432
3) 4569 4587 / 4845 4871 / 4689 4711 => 2.384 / 1.41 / 1.49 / 1.406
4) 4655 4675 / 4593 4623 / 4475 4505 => 2.404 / 1.41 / 1.43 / 1.404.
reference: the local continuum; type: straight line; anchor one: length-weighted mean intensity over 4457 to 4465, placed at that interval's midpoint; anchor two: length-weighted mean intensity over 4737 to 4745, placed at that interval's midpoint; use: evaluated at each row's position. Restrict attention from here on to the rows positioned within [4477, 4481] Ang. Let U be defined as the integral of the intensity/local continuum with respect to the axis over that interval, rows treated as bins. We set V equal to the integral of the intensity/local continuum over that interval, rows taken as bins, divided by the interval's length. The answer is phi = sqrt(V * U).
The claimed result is 2.20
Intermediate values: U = 4.4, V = 1.10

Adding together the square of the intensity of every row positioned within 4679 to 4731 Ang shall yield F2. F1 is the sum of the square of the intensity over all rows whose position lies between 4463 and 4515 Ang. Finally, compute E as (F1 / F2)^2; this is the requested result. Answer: 0.84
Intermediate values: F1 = 101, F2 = 110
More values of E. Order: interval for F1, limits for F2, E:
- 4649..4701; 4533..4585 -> 1.21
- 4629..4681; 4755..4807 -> 1.00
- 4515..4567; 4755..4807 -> 0.85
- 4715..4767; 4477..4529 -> 1.13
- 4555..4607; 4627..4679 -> 0.96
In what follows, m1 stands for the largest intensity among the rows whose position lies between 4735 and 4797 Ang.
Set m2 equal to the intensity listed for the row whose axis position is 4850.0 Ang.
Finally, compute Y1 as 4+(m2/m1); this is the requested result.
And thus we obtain 4.92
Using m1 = 2.166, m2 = 1.995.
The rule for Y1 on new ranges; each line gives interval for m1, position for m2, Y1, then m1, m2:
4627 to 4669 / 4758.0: 4.92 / 2.084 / 1.911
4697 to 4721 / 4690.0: 5.01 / 2.154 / 2.17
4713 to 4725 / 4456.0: 4.80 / 2.154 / 1.729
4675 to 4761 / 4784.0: 4.84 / 2.394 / 2.006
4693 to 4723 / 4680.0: 4.93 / 2.154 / 1.999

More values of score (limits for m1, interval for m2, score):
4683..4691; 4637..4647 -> 0.01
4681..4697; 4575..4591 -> 0.12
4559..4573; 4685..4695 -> -0.09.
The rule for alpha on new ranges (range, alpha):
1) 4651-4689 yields 8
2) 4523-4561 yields 0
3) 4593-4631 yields 12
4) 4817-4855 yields 6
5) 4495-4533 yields 6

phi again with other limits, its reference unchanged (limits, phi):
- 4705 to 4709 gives 1.86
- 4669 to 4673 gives 1.93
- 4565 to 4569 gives 2.13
